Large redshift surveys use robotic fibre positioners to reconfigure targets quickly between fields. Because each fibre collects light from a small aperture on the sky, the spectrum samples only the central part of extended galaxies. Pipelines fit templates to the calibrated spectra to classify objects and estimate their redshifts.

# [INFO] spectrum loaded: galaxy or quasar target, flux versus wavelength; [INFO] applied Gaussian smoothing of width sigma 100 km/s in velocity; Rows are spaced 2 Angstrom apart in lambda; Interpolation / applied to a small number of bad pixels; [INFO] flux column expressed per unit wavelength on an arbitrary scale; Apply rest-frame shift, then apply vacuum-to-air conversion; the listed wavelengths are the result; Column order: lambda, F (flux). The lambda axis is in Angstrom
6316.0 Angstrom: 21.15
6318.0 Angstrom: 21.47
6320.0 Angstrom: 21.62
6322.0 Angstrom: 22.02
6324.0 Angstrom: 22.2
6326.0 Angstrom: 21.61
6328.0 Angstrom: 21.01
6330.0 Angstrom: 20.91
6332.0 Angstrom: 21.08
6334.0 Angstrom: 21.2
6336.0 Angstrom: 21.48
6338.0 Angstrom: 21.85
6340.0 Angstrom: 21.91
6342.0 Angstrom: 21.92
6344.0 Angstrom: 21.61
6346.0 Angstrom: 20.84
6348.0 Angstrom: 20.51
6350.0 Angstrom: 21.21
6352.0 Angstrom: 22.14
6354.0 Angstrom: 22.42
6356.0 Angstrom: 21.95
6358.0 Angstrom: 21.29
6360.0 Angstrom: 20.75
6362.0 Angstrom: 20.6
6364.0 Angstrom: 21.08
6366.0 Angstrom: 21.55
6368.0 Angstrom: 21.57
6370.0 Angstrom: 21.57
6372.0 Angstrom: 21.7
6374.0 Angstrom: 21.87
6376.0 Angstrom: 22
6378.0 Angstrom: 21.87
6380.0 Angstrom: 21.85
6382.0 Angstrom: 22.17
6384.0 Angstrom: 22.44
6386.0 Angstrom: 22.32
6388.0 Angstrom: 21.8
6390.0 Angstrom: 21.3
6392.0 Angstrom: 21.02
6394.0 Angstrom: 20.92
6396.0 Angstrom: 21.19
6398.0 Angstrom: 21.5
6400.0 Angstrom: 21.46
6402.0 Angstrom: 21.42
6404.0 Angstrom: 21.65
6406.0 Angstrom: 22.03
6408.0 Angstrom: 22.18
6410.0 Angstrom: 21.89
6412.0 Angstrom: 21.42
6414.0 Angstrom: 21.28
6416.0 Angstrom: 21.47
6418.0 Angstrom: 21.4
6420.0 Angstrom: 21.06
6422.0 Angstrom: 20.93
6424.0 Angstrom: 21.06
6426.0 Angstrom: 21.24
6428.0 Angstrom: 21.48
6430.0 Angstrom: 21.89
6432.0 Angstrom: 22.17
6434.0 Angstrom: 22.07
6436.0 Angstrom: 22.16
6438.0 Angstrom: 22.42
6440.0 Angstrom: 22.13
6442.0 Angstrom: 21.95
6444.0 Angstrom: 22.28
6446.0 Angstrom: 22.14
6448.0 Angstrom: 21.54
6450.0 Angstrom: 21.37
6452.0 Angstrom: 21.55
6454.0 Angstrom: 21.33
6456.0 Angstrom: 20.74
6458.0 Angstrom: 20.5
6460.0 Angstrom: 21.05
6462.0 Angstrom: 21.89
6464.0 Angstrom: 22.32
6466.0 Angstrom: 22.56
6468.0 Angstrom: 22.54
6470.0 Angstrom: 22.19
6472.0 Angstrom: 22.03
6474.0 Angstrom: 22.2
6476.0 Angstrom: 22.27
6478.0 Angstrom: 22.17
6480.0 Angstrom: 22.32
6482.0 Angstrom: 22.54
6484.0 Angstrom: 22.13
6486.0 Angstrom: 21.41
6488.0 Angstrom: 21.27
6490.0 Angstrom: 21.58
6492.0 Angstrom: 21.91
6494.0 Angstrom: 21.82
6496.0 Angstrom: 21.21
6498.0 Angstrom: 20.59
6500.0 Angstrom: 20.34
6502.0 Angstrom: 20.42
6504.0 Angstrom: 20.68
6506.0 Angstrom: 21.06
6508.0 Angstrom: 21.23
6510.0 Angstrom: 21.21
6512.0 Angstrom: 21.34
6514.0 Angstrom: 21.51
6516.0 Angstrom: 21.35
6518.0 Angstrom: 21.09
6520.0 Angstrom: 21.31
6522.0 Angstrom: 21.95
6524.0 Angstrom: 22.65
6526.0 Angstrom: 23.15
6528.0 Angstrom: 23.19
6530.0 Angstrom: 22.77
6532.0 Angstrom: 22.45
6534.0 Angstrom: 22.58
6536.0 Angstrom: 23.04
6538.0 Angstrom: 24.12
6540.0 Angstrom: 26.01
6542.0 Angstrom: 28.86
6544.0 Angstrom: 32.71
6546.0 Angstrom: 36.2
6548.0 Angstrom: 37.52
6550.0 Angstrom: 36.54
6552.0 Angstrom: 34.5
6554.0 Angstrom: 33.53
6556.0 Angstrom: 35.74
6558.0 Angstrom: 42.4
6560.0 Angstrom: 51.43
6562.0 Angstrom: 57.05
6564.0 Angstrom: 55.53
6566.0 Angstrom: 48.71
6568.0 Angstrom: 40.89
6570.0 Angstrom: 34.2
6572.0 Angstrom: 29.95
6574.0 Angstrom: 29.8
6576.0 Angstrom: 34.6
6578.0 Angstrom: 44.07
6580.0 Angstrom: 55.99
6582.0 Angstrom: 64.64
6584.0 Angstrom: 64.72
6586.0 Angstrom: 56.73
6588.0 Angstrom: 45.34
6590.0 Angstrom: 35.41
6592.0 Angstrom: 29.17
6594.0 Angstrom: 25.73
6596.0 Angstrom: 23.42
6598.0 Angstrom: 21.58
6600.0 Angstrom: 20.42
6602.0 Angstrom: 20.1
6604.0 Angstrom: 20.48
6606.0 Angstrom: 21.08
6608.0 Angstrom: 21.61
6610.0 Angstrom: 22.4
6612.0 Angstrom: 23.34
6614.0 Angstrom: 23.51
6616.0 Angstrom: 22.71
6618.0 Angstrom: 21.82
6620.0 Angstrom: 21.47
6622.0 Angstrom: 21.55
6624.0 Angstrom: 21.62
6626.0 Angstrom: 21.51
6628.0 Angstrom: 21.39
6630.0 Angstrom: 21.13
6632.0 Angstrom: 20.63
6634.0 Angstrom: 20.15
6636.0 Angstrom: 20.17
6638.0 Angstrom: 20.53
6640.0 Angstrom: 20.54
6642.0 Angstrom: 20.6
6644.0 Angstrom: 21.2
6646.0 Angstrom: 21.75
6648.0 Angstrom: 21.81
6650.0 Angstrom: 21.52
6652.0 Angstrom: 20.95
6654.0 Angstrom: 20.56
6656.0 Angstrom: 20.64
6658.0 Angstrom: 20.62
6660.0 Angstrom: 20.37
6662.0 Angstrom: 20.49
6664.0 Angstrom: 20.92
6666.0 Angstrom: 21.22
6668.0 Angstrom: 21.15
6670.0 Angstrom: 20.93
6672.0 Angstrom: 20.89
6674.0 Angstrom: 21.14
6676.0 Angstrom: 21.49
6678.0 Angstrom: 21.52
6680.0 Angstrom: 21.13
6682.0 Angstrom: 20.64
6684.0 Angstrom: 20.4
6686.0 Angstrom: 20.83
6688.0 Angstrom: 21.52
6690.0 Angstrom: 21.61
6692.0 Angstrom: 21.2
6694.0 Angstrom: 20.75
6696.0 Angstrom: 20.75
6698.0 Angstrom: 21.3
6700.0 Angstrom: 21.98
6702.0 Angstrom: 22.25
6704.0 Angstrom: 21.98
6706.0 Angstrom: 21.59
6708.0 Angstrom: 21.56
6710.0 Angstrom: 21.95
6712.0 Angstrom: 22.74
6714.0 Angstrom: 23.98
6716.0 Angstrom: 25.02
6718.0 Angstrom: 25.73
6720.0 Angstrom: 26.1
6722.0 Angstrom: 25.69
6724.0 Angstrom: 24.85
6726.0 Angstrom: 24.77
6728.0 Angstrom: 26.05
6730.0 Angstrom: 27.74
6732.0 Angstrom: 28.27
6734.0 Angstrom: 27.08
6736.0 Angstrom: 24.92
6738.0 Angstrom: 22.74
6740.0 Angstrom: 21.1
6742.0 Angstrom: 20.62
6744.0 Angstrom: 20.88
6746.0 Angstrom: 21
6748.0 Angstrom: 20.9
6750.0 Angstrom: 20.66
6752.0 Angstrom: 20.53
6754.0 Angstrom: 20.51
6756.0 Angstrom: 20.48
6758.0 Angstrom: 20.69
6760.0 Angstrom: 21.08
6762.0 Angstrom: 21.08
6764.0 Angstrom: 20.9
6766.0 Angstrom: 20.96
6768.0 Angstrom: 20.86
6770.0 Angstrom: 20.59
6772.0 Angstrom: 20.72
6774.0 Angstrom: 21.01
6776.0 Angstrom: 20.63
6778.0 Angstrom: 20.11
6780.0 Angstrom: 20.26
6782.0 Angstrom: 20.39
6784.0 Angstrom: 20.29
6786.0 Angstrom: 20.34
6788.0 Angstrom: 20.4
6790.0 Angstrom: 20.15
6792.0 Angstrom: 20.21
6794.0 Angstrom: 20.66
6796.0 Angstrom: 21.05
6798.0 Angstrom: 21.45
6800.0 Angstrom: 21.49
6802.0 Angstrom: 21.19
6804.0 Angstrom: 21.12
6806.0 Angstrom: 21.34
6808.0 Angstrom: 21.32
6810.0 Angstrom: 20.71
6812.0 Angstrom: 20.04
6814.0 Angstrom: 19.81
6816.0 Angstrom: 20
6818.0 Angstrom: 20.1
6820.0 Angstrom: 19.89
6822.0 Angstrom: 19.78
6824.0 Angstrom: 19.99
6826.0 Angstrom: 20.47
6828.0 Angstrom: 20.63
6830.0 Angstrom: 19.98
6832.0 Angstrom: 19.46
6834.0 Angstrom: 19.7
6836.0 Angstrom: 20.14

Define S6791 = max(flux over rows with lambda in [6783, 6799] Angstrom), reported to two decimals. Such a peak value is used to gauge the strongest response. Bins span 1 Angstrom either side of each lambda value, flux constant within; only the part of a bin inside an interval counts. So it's 21.45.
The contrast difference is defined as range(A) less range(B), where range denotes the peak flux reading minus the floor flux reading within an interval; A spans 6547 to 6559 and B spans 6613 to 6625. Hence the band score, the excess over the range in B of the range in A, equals 6.8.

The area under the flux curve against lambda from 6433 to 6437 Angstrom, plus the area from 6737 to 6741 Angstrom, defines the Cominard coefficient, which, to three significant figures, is 176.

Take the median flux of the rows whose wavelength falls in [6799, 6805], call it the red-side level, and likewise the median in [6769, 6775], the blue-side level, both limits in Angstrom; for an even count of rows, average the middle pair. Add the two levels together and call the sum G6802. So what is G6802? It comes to 41.9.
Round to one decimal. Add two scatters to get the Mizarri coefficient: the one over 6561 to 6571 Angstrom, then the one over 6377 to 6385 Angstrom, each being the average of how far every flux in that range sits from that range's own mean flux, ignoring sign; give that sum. 8.0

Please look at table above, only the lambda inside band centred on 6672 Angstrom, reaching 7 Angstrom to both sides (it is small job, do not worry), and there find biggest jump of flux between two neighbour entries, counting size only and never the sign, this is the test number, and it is 0.35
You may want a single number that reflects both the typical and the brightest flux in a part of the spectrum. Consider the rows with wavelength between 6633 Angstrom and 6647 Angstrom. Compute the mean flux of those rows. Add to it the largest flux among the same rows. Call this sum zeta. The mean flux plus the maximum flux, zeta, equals 42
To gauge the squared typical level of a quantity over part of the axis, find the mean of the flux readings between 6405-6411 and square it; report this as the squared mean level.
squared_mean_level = 485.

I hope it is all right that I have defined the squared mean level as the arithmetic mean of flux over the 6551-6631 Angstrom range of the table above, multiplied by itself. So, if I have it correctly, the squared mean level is 1124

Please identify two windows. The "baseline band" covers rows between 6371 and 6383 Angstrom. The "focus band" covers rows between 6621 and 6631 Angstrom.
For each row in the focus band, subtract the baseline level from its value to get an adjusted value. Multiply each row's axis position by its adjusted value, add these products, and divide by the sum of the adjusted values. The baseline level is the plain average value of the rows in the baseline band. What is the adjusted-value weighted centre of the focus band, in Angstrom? 6626.9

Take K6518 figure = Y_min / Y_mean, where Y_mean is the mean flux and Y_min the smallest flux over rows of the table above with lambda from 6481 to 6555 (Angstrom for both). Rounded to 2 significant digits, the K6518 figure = 0.84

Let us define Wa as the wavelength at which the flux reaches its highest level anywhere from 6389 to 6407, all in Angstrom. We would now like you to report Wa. 6406.0 Angstrom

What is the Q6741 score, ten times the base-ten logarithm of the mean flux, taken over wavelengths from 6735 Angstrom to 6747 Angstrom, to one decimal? 13.4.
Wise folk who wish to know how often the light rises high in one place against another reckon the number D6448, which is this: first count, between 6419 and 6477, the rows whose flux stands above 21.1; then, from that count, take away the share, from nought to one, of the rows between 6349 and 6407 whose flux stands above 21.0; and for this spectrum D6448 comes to 22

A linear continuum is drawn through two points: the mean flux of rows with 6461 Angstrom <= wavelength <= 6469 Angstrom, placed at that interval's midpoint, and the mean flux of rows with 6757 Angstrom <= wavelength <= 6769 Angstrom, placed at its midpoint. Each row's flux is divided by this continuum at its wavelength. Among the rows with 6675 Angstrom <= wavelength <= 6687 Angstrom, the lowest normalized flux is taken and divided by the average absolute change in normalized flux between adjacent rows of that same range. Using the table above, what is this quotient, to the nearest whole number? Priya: 65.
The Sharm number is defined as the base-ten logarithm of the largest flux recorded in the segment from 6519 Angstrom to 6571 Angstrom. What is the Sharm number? 1.76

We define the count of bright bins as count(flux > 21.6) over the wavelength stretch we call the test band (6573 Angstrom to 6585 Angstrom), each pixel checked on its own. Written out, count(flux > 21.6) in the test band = 6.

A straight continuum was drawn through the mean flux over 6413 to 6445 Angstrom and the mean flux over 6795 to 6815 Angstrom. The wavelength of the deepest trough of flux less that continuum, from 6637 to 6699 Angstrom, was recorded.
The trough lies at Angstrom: 6660.0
